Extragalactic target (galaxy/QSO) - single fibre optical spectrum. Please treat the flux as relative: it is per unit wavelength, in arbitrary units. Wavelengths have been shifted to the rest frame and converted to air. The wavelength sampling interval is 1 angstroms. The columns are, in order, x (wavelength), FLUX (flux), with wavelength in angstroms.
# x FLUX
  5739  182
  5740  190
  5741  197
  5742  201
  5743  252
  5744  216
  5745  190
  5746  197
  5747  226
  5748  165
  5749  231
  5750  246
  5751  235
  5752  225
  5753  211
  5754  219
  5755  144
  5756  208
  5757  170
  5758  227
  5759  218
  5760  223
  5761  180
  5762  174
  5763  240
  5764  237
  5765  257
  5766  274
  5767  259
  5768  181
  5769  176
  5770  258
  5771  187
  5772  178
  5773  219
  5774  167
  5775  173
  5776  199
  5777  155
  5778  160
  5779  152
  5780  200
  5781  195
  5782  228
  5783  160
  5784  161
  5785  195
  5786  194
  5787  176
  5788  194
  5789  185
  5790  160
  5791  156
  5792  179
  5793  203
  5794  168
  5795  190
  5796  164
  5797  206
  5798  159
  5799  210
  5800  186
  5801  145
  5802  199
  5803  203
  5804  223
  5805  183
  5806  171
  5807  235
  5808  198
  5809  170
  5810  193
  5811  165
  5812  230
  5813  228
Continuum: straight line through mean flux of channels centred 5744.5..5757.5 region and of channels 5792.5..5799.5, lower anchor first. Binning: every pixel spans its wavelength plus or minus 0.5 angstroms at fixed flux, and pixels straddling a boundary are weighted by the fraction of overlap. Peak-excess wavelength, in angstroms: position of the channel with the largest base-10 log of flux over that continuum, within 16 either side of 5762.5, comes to 5766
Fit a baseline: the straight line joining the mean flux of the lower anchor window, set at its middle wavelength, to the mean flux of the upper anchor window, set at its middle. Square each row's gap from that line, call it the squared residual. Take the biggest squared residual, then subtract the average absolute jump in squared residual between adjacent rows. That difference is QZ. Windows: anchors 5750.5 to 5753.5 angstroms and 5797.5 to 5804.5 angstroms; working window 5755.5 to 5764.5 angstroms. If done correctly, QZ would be 1512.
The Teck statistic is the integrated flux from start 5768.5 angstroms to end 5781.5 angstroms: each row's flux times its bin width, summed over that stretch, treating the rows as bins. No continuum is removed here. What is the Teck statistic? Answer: 2419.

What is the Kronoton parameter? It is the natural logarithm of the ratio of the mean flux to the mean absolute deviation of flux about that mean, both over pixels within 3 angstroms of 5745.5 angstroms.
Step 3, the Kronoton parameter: 2.17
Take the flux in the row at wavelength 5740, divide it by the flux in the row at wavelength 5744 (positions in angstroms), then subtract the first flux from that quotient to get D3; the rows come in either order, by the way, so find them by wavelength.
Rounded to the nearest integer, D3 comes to -189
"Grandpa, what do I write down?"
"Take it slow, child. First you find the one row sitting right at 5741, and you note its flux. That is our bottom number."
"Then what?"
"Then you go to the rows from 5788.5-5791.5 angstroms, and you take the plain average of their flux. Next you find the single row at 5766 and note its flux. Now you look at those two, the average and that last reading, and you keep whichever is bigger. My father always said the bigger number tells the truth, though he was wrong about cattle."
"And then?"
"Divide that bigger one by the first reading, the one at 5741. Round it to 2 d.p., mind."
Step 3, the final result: 1.39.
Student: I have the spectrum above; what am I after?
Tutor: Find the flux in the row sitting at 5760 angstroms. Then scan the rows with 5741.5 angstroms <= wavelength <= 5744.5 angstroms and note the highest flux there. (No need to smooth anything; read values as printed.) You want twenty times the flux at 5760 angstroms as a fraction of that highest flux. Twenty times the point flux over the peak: 17.7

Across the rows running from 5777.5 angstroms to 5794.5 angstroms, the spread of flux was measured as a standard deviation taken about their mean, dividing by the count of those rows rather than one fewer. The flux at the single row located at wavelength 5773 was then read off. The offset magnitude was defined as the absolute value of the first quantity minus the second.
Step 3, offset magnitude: 198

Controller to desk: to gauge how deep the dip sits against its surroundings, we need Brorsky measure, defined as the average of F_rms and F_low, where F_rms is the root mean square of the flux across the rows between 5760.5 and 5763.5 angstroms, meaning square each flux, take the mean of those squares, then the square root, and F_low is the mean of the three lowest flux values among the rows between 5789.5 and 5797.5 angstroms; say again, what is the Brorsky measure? 180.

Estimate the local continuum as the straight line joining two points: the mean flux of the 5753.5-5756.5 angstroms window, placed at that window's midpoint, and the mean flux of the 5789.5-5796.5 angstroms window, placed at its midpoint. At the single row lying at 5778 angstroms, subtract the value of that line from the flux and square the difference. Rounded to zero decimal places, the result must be 425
